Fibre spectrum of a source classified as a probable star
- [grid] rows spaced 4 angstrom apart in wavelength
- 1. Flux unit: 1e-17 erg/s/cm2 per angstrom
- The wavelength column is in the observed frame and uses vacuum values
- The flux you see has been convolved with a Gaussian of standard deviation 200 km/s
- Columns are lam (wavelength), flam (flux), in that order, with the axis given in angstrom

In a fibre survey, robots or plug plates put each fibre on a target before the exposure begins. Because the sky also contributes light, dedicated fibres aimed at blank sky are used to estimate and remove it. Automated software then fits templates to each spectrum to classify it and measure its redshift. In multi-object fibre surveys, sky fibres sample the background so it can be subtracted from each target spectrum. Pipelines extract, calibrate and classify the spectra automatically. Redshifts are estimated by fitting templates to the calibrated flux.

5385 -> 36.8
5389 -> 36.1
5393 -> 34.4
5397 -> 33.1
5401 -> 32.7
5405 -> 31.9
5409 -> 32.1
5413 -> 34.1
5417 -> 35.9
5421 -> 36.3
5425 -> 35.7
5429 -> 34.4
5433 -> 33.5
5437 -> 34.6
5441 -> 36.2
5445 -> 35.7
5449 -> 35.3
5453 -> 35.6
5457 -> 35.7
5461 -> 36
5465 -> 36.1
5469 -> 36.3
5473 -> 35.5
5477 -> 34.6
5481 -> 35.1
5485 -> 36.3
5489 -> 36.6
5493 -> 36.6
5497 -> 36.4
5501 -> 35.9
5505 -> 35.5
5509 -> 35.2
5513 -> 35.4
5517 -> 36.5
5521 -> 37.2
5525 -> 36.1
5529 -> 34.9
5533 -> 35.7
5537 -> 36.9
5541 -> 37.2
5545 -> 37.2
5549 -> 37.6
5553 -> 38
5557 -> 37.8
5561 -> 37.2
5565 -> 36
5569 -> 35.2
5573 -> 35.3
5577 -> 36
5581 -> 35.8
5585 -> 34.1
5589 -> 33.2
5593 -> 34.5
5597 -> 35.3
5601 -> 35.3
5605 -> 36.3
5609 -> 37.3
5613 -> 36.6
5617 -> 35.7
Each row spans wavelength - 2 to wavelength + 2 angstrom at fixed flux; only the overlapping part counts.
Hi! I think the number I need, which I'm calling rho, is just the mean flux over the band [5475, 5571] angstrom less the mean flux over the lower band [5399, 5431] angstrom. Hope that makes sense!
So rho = 2.2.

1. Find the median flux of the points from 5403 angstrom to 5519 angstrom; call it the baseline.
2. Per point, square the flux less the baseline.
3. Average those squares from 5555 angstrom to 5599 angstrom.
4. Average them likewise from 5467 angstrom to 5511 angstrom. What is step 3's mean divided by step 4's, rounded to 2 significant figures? 3.7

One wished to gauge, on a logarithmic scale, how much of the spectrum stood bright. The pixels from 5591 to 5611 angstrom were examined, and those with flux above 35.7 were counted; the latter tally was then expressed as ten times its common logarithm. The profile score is 3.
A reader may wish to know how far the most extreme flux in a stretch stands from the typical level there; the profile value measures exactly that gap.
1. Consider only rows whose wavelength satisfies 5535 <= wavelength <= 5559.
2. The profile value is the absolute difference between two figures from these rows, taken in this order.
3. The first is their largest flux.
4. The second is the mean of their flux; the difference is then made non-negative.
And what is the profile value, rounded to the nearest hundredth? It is 0.55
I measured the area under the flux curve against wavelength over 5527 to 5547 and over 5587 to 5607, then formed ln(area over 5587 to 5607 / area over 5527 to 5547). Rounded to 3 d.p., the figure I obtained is -0.041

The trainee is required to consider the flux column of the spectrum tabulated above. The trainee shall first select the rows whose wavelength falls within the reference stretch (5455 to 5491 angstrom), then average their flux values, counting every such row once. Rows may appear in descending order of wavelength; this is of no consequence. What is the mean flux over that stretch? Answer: 35.8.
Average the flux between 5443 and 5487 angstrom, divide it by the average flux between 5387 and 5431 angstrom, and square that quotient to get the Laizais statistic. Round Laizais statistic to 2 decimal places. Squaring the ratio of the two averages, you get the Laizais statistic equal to 1.08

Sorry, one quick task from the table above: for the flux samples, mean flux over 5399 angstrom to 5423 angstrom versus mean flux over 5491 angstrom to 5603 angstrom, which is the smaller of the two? 33.8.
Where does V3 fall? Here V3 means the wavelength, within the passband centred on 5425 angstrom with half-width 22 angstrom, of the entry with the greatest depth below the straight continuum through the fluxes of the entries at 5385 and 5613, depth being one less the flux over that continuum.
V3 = 5405 angstrom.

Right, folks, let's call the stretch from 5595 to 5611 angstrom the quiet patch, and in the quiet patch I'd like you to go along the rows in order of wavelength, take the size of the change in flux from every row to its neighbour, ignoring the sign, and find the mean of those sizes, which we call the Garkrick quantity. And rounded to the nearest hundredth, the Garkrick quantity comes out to 0.67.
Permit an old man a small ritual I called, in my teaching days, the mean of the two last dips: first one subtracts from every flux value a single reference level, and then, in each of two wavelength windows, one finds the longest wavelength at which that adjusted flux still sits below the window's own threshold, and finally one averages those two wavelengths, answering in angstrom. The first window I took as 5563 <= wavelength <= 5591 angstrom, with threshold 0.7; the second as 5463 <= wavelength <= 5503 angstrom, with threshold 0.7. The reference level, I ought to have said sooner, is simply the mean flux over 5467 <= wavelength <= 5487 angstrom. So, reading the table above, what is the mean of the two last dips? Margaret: 5545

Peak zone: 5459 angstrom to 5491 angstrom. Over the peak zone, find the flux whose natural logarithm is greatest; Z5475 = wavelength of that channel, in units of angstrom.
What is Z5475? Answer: 5489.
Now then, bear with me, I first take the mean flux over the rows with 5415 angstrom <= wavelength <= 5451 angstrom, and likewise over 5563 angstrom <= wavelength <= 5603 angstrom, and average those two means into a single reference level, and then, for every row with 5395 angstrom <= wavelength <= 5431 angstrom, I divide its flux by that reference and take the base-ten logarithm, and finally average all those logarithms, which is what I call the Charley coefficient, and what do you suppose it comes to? -0.015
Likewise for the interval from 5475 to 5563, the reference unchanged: 0.014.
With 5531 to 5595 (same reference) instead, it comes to 0.011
